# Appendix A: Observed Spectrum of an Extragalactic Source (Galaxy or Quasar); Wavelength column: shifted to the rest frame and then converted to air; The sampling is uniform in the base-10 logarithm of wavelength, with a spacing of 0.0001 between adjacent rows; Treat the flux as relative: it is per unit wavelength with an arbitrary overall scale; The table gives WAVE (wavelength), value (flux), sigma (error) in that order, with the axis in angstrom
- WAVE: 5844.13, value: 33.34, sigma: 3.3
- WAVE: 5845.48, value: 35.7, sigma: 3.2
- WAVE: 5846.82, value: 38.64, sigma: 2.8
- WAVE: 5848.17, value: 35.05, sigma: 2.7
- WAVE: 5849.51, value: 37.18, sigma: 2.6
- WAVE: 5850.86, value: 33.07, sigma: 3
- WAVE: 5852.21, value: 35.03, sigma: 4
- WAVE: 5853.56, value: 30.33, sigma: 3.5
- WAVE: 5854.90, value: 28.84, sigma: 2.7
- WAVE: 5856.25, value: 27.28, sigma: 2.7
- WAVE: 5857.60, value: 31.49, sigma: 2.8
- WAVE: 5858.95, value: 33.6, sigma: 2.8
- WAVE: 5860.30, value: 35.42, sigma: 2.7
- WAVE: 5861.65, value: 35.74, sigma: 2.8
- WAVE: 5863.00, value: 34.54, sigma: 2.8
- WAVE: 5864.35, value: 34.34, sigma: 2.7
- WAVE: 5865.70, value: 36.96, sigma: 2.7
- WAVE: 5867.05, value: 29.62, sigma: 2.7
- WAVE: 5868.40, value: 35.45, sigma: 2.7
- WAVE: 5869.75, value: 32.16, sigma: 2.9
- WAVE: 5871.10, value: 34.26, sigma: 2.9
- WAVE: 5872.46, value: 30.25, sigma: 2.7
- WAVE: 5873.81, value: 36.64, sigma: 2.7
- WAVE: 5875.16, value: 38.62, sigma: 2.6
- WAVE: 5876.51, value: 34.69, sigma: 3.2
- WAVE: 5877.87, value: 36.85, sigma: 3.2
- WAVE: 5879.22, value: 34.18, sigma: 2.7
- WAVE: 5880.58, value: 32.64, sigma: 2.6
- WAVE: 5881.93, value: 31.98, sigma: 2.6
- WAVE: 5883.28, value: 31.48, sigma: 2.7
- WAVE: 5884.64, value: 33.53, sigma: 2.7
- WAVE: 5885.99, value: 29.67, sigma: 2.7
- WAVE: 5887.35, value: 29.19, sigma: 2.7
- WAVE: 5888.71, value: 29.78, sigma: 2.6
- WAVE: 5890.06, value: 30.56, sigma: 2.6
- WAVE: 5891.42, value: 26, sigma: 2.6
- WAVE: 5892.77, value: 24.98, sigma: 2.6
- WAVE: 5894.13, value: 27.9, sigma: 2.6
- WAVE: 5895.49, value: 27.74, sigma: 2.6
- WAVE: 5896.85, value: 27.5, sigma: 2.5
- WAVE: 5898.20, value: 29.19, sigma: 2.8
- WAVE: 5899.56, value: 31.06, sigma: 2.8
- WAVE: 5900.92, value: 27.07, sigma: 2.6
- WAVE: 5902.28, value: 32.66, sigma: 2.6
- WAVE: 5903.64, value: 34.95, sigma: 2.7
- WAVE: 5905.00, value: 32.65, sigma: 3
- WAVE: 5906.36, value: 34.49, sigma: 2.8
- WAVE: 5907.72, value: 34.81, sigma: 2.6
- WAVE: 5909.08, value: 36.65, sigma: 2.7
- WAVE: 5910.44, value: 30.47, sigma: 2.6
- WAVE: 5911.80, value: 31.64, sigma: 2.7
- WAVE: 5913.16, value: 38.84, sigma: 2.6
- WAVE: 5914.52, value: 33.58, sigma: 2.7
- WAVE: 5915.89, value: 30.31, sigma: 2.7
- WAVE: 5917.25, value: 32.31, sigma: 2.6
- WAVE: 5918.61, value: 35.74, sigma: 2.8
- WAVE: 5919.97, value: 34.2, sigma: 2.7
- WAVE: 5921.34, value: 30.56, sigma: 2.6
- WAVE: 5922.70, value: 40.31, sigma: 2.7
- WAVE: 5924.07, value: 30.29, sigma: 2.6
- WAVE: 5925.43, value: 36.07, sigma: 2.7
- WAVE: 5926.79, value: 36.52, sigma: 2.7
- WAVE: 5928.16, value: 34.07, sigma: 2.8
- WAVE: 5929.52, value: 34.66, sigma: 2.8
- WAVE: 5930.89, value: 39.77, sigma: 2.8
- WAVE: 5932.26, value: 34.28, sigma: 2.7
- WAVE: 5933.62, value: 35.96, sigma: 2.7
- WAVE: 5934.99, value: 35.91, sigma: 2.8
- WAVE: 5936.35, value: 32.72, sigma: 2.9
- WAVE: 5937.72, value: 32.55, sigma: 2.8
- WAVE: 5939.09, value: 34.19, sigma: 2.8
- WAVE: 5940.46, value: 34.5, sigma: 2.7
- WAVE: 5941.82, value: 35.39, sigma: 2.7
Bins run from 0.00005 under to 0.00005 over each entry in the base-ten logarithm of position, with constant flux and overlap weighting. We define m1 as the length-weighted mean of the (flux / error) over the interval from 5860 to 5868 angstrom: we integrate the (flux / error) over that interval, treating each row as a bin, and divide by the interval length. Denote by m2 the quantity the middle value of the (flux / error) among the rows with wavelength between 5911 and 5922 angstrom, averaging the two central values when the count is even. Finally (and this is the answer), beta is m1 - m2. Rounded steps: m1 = 12.6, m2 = 12.4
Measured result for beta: 0.2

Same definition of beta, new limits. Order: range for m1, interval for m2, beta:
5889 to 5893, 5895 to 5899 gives 0.0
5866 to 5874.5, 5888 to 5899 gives 1.3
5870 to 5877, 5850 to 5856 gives 2.7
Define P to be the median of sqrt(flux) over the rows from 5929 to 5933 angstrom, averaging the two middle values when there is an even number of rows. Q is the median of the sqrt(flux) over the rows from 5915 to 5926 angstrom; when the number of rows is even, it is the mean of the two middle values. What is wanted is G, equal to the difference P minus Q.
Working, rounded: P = 5.9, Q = 5.77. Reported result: 0.12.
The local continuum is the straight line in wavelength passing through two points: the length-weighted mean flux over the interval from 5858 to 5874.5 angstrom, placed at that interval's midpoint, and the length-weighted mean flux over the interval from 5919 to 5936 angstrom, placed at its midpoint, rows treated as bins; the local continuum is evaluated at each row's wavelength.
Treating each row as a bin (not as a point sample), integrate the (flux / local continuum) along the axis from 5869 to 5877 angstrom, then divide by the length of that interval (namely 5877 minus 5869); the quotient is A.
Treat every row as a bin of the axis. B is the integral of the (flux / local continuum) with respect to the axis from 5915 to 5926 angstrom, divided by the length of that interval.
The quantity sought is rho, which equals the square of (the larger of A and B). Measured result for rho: 1.02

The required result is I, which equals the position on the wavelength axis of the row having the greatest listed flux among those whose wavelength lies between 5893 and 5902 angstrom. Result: 5899.56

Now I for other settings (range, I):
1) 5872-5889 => 5875.16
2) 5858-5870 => 5865.70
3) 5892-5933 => 5922.70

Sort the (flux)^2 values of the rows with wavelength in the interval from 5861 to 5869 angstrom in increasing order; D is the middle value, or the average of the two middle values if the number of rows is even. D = 1225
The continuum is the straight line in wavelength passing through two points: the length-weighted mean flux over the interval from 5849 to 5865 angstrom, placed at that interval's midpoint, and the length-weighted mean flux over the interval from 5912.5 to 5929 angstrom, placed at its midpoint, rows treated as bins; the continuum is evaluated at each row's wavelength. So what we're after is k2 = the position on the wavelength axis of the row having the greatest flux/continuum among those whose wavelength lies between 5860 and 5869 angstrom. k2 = 5865.70 angstrom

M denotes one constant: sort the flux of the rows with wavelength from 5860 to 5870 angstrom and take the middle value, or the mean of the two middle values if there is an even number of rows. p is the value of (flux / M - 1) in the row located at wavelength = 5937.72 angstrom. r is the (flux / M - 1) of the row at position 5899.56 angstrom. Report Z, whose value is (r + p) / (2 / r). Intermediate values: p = -0.07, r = -0.11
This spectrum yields 0.010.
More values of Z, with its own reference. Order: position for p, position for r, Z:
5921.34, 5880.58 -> 0.006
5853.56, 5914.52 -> 0.003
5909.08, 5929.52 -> 0.000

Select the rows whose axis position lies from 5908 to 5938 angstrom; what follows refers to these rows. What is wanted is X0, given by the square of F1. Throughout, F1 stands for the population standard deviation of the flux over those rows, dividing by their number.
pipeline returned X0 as 8.4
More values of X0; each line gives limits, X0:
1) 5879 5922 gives 9.8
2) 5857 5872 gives 4.1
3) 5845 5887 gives 8.0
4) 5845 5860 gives 11.3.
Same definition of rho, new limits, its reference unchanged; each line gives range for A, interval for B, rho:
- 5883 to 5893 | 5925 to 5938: 1.00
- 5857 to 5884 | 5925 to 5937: 1.02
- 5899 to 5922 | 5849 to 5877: 0.98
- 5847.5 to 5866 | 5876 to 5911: 0.97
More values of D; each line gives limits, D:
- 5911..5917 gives 1064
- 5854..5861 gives 992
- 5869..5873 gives 1034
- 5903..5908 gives 1201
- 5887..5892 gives 869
